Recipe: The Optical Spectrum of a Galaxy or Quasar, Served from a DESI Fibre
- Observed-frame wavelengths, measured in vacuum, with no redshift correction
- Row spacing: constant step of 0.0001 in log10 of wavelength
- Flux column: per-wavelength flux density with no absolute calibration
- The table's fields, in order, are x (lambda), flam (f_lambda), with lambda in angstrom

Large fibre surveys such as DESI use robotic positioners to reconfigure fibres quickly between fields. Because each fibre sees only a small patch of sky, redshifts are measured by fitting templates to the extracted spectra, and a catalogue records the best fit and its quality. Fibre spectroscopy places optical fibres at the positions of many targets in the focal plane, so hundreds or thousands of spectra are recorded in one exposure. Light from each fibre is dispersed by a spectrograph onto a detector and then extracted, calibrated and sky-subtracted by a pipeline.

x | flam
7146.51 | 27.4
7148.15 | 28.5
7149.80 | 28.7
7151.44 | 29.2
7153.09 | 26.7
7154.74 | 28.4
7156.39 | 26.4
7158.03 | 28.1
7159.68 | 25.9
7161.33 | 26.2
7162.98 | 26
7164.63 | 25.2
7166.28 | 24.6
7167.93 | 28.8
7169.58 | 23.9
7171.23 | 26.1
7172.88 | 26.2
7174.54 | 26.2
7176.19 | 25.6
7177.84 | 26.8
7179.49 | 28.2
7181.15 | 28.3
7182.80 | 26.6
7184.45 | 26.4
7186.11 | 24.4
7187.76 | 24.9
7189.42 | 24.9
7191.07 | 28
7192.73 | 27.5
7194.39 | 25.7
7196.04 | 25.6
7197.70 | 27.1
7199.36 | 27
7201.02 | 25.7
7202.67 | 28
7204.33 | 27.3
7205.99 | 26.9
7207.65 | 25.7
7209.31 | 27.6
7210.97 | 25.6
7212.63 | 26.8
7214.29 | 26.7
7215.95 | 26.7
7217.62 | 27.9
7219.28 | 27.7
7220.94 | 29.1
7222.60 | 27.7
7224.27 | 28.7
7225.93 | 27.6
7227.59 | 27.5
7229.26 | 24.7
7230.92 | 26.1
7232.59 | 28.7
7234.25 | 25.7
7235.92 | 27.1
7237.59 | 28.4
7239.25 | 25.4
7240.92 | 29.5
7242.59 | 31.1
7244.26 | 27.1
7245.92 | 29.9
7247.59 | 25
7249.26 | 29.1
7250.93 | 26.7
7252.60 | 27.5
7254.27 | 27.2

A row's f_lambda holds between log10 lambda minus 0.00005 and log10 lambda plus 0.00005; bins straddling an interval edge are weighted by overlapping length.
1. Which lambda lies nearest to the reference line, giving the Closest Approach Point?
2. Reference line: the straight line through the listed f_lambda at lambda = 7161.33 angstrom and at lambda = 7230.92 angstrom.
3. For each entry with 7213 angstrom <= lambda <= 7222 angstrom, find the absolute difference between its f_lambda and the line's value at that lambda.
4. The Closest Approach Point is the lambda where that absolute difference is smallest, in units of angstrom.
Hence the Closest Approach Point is 7214.29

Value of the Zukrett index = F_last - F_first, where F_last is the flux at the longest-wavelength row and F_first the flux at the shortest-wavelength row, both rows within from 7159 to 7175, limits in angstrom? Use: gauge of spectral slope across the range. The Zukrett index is 0.3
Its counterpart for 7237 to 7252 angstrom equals -1.7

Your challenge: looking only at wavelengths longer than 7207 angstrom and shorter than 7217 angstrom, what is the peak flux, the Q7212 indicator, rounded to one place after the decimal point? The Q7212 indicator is 27.6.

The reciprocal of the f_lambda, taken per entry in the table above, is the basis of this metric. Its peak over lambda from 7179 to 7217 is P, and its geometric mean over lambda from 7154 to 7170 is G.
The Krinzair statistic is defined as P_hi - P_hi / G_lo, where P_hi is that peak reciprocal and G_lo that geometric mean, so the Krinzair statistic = -1.04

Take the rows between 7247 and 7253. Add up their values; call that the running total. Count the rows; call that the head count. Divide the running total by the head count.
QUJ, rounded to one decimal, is 27.1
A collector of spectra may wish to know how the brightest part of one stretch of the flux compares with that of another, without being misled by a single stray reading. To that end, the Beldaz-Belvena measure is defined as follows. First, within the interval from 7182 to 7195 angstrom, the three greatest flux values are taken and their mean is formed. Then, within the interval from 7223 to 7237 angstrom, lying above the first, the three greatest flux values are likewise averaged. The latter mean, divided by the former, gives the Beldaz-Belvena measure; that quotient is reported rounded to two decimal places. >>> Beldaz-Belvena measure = 1.04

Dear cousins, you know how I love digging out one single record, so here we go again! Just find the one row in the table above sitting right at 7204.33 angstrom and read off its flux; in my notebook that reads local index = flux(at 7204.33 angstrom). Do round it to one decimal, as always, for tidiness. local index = 27.3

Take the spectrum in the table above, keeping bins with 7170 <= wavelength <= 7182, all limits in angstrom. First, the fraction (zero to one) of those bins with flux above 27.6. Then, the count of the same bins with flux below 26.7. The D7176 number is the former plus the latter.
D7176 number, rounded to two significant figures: 4.3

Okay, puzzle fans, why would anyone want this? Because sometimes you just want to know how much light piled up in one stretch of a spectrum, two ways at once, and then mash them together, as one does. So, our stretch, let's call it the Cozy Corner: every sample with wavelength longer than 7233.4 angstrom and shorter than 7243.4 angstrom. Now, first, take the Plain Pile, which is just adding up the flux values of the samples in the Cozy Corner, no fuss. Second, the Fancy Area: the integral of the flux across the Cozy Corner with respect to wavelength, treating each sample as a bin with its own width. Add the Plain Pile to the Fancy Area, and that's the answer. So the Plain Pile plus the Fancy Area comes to 446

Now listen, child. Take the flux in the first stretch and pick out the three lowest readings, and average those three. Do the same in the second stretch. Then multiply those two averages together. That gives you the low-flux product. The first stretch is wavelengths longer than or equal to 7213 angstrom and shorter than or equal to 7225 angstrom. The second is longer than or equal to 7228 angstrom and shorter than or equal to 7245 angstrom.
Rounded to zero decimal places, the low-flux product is 683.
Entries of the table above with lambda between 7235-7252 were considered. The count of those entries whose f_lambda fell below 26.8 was 3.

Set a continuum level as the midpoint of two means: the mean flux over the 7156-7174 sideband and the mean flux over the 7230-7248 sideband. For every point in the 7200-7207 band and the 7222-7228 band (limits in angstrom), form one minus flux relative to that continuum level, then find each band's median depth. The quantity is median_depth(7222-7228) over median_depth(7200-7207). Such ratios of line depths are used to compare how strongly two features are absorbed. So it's 4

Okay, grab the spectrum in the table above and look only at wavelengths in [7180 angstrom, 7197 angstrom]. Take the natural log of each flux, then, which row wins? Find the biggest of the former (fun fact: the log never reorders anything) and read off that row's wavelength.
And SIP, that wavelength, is 7181.15 angstrom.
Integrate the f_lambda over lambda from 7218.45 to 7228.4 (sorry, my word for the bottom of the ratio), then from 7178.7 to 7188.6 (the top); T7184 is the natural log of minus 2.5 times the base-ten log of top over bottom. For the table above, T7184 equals -2.7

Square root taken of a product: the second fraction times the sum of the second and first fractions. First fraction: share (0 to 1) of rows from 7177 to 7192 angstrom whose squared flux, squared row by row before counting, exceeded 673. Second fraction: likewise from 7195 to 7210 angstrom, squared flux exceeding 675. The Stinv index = 0.94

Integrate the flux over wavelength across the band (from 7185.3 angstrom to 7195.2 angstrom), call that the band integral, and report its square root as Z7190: 16.0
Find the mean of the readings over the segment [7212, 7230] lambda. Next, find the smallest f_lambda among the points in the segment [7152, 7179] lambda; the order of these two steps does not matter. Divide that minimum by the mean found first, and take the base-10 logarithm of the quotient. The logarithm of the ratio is -0.06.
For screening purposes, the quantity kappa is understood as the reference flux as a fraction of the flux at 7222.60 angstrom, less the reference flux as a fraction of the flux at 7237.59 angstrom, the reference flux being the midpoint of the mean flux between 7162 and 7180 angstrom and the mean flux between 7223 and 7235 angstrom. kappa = 0.02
